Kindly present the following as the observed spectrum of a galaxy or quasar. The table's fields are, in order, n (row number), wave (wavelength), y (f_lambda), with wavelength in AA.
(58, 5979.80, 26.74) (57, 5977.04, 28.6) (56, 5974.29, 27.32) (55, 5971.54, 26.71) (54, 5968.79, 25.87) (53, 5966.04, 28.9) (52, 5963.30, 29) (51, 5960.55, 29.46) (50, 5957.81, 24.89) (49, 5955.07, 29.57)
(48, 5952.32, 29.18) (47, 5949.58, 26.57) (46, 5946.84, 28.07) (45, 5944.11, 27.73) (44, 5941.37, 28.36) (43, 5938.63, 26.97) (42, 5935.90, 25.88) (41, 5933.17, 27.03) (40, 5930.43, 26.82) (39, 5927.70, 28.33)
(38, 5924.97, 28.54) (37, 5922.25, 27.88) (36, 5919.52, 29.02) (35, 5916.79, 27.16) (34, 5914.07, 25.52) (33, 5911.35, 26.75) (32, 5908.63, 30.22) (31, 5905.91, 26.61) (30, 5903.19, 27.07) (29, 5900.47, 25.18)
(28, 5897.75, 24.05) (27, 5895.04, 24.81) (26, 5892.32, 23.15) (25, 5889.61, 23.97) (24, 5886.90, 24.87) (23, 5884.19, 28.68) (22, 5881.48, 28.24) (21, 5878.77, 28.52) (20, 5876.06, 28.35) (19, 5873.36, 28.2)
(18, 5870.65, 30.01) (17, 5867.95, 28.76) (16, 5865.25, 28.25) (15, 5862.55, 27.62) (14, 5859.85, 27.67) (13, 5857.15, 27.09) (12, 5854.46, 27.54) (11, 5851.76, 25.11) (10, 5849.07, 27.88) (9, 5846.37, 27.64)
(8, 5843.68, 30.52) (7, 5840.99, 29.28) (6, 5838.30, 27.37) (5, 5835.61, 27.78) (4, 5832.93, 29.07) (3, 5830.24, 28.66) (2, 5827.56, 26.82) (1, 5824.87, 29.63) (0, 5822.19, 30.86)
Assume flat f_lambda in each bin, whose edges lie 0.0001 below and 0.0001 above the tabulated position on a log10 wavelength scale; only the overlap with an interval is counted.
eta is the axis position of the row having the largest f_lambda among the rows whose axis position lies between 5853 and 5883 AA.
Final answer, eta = 5870.65 AA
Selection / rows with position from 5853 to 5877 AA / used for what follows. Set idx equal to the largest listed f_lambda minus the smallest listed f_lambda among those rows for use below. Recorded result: 2.9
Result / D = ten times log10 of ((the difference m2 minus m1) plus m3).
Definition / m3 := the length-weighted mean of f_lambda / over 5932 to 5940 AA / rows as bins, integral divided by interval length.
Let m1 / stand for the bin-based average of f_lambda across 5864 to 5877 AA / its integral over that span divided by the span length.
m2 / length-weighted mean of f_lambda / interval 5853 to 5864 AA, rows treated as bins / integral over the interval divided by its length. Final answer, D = 14.04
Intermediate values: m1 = 28.7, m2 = 27.5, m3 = 26.6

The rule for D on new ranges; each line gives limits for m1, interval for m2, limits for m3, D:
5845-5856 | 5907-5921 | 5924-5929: 14.64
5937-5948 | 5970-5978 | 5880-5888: 14.32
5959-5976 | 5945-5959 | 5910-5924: 14.34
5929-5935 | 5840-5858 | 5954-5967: 14.68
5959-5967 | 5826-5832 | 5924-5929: 14.35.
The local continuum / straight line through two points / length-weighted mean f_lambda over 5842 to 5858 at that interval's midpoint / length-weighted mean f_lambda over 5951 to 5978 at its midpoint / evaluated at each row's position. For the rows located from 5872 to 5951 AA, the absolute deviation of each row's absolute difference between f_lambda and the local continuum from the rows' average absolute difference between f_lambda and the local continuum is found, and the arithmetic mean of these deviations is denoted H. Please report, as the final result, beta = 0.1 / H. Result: 0.10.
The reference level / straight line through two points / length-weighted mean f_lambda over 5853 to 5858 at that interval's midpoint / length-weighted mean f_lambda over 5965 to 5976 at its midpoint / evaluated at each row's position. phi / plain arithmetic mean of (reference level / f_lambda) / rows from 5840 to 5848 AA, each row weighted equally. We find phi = 0.94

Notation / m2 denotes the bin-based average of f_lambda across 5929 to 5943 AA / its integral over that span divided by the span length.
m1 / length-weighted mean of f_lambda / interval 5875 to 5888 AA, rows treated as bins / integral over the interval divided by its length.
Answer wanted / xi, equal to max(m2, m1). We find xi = 27.8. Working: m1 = 27.8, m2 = 27.0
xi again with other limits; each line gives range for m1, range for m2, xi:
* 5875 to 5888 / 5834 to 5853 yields 28.0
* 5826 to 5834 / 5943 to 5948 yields 28.2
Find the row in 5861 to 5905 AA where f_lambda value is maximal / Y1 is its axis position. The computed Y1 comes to 5870.65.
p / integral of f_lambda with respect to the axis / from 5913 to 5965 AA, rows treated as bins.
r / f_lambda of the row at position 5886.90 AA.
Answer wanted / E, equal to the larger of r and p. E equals 1441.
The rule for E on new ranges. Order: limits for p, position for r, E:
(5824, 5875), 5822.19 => 1435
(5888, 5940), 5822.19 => 1382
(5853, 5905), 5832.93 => 1401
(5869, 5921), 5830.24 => 1397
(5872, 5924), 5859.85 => 1392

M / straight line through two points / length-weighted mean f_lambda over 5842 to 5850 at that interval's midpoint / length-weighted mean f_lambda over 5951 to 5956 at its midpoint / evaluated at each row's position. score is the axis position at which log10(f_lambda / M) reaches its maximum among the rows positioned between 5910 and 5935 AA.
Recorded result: 5919.52 AA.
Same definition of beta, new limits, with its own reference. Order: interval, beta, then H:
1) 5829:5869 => 0.14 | 0.7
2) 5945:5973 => 0.20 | 0.5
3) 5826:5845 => 0.15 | 0.7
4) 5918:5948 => 0.23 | 0.4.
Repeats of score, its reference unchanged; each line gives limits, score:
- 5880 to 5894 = 5884.19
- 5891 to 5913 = 5908.63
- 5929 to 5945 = 5941.37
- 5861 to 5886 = 5870.65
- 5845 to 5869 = 5867.95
